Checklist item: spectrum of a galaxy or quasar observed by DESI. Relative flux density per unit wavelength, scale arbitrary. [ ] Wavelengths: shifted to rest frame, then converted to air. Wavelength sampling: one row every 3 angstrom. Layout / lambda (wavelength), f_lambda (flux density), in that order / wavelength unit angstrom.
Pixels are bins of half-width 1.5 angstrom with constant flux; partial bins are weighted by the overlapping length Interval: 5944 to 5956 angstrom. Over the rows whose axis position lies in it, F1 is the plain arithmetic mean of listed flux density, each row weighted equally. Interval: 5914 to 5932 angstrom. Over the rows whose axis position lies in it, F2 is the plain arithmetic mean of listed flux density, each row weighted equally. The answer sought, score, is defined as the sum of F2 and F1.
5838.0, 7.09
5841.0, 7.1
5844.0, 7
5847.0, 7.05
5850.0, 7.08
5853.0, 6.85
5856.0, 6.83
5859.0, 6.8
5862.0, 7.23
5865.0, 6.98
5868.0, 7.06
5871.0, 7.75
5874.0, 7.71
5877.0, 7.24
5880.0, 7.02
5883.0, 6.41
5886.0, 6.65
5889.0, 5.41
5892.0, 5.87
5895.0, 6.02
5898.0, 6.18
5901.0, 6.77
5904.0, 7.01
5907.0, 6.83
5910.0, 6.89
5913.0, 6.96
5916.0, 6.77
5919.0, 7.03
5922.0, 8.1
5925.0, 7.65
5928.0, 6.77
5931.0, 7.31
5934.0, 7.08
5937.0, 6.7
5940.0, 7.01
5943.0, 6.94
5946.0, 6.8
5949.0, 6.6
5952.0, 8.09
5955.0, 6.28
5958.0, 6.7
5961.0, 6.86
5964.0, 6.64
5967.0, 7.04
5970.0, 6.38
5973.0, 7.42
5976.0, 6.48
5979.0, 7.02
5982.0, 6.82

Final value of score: 14.2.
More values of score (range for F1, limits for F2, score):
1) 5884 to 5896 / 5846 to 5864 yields 13.0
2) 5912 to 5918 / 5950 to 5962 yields 13.8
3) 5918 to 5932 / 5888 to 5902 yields 13.4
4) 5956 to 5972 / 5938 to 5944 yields 13.7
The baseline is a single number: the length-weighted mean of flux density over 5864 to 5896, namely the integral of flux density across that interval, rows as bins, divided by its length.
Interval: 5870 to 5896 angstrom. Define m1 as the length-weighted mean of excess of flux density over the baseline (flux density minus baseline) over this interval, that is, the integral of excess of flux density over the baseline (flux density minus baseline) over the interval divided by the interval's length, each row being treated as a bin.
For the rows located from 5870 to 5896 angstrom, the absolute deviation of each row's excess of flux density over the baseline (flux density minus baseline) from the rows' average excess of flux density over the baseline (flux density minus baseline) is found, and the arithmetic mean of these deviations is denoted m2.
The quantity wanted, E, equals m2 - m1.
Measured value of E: 0.75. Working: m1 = -0.08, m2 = 0.67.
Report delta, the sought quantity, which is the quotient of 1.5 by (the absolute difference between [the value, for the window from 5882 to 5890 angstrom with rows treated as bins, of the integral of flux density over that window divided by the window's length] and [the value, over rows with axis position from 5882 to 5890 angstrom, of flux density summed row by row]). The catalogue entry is 0.122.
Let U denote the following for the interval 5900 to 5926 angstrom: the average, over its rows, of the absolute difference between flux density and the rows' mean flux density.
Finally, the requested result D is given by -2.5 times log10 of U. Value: 1.17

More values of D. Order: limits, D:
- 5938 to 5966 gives 1.27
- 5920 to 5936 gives 1.01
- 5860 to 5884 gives 1.28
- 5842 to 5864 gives 2.22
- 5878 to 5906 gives 0.88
